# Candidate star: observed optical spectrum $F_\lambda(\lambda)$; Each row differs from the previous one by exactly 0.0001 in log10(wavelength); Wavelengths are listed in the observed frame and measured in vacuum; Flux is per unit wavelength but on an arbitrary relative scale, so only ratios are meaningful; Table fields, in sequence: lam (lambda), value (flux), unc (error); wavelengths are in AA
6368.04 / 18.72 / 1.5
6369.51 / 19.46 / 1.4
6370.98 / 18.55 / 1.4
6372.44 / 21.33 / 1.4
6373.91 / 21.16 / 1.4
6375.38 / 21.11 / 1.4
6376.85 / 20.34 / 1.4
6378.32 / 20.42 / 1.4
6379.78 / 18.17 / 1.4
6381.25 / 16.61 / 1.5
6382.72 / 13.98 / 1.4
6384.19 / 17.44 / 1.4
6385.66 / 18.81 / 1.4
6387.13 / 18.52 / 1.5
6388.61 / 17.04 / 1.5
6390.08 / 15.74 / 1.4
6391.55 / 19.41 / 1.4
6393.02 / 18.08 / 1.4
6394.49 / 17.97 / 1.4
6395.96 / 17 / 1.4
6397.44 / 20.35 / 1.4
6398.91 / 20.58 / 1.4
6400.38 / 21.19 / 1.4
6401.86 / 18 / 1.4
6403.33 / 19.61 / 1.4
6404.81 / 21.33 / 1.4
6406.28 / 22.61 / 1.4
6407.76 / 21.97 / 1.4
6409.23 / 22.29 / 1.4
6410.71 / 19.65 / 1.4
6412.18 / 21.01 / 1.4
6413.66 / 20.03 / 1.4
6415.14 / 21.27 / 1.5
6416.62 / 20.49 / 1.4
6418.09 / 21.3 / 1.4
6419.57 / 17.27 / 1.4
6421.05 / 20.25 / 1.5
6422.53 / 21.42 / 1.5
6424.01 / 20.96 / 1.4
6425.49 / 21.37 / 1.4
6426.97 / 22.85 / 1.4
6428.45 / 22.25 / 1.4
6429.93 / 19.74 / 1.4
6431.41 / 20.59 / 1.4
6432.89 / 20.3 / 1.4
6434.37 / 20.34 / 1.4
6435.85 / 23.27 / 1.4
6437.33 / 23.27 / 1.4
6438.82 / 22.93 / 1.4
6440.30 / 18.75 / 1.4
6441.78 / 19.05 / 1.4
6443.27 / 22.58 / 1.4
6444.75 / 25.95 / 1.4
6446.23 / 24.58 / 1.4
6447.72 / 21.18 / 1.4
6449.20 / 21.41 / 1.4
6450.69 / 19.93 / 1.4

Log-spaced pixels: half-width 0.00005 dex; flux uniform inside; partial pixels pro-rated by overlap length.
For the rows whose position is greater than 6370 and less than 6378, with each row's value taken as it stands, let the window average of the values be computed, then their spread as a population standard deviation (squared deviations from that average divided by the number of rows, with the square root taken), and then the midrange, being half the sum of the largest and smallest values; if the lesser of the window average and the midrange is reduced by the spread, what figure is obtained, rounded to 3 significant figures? 18.9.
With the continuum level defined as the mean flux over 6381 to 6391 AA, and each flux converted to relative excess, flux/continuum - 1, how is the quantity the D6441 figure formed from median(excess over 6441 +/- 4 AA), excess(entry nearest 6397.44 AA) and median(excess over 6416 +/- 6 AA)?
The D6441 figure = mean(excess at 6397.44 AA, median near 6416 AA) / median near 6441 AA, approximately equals 0.59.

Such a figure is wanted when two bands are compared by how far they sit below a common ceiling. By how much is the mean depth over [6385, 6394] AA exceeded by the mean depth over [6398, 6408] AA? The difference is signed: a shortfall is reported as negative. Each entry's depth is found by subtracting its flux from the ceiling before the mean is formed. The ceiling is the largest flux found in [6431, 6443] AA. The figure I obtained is -2.8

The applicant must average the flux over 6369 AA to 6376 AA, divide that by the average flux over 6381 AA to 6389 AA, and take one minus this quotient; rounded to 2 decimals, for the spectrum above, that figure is -0.19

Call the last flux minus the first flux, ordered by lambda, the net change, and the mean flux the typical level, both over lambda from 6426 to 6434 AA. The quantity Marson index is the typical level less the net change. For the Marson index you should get 23.7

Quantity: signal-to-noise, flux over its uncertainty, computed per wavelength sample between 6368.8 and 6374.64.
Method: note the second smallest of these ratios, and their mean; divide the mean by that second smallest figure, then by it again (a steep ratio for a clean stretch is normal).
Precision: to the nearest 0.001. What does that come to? 0.074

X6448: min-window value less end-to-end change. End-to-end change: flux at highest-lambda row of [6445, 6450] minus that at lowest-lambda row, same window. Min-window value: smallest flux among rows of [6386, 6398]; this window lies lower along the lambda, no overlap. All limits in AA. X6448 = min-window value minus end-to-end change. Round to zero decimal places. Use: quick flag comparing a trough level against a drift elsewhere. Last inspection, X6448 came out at 19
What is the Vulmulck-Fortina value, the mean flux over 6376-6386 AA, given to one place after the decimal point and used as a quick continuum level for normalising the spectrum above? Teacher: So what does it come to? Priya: 18.0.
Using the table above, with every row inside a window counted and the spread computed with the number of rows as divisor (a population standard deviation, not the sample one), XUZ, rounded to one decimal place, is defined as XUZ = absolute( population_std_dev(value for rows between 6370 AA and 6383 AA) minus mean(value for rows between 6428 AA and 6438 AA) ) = 19.0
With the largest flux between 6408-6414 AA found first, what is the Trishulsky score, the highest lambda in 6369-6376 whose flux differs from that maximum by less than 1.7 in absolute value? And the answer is 6375.38 AA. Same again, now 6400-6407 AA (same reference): 6406.28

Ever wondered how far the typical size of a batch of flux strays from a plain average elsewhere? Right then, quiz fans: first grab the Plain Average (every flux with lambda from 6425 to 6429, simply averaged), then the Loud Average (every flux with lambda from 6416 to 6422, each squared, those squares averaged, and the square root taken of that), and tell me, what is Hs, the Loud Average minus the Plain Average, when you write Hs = -2.3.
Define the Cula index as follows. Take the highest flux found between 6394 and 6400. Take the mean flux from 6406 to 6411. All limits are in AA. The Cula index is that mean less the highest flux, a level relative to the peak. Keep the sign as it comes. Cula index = 1.1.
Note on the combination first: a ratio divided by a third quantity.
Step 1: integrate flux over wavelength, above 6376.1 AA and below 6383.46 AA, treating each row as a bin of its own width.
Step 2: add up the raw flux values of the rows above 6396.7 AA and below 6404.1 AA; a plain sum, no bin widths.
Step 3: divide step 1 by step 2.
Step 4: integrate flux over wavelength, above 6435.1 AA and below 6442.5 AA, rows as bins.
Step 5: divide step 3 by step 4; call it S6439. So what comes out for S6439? 0.0083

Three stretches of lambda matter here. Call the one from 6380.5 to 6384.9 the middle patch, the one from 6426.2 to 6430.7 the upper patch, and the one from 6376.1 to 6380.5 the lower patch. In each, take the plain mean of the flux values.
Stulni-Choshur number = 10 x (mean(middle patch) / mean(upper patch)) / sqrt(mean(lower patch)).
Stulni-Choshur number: 1.7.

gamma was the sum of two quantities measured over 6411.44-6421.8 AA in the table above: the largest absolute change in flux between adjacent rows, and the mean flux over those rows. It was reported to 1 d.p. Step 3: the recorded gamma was 24.3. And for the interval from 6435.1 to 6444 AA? 25.8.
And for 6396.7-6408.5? 23.9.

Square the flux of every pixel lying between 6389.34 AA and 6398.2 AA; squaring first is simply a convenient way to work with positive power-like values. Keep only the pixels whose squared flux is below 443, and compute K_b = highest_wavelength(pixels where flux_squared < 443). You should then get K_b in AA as 6397.44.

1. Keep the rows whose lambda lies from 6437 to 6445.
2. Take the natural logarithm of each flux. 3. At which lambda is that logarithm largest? 6444.75 AA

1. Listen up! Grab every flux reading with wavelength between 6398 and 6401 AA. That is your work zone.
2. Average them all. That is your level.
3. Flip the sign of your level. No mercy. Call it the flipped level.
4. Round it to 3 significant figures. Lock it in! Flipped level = -20.9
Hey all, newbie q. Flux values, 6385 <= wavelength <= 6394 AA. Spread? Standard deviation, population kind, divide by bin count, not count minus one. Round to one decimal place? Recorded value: 1.2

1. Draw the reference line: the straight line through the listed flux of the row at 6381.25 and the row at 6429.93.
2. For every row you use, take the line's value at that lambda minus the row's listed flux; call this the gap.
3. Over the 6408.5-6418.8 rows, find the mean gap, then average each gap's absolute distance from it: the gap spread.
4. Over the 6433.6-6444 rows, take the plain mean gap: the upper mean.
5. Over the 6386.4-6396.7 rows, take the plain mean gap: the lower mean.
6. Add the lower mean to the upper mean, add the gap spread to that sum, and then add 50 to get 49.1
